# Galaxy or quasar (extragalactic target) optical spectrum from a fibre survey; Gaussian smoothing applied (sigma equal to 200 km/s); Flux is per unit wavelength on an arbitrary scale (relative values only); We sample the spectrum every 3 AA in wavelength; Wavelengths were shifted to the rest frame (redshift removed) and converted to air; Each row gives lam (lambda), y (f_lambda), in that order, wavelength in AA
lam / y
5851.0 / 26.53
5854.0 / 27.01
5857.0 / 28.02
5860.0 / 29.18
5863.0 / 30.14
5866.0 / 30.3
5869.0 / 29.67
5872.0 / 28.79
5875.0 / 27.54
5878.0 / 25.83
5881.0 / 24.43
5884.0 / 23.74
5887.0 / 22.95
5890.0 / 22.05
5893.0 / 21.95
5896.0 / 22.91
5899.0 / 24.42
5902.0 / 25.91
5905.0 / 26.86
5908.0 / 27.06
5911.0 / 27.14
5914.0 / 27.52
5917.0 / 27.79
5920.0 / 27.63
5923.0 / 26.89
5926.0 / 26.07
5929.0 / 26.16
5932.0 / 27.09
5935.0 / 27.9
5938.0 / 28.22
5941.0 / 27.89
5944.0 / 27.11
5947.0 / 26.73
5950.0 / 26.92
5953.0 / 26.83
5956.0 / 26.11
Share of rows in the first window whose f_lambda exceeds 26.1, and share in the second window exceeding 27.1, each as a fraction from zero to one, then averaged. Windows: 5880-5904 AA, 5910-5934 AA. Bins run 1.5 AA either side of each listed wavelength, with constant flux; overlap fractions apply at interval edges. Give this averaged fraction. 0.25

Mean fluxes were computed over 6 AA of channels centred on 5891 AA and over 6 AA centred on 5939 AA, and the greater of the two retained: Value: 28.1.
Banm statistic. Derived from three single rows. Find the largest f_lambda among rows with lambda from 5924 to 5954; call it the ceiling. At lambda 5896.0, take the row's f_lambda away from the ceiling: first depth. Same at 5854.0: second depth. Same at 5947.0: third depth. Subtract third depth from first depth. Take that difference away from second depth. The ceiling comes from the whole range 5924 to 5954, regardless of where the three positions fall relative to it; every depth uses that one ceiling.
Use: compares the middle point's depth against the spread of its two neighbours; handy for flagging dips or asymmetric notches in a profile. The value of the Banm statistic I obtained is -2.6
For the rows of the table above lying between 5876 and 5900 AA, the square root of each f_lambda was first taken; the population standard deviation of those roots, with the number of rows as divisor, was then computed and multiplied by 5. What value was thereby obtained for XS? 0.64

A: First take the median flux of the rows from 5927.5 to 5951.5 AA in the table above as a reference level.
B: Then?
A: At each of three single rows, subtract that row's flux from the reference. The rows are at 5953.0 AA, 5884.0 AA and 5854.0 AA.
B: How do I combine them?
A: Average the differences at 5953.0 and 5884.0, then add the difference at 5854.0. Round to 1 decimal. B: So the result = 1.9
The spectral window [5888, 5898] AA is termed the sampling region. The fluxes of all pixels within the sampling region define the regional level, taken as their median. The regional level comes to 22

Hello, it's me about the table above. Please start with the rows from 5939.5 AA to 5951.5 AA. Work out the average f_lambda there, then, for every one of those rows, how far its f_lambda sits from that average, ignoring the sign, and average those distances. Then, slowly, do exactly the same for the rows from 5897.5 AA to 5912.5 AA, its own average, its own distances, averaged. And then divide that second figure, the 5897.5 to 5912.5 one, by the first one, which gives 2.4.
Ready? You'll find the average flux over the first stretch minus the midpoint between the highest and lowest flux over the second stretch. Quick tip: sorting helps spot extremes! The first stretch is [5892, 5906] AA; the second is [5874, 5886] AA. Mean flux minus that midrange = -1.2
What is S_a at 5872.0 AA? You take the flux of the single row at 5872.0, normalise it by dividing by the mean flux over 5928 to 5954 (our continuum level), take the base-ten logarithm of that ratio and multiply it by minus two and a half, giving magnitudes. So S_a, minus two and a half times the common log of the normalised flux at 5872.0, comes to -0.06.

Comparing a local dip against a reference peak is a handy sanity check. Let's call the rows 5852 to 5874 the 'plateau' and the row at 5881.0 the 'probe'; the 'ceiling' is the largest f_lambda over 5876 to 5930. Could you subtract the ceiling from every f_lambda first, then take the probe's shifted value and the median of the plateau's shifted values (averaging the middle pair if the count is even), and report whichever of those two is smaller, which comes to -3.4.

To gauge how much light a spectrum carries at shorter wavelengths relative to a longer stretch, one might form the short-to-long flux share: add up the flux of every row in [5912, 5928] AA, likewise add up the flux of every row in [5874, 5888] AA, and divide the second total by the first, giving 0.92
